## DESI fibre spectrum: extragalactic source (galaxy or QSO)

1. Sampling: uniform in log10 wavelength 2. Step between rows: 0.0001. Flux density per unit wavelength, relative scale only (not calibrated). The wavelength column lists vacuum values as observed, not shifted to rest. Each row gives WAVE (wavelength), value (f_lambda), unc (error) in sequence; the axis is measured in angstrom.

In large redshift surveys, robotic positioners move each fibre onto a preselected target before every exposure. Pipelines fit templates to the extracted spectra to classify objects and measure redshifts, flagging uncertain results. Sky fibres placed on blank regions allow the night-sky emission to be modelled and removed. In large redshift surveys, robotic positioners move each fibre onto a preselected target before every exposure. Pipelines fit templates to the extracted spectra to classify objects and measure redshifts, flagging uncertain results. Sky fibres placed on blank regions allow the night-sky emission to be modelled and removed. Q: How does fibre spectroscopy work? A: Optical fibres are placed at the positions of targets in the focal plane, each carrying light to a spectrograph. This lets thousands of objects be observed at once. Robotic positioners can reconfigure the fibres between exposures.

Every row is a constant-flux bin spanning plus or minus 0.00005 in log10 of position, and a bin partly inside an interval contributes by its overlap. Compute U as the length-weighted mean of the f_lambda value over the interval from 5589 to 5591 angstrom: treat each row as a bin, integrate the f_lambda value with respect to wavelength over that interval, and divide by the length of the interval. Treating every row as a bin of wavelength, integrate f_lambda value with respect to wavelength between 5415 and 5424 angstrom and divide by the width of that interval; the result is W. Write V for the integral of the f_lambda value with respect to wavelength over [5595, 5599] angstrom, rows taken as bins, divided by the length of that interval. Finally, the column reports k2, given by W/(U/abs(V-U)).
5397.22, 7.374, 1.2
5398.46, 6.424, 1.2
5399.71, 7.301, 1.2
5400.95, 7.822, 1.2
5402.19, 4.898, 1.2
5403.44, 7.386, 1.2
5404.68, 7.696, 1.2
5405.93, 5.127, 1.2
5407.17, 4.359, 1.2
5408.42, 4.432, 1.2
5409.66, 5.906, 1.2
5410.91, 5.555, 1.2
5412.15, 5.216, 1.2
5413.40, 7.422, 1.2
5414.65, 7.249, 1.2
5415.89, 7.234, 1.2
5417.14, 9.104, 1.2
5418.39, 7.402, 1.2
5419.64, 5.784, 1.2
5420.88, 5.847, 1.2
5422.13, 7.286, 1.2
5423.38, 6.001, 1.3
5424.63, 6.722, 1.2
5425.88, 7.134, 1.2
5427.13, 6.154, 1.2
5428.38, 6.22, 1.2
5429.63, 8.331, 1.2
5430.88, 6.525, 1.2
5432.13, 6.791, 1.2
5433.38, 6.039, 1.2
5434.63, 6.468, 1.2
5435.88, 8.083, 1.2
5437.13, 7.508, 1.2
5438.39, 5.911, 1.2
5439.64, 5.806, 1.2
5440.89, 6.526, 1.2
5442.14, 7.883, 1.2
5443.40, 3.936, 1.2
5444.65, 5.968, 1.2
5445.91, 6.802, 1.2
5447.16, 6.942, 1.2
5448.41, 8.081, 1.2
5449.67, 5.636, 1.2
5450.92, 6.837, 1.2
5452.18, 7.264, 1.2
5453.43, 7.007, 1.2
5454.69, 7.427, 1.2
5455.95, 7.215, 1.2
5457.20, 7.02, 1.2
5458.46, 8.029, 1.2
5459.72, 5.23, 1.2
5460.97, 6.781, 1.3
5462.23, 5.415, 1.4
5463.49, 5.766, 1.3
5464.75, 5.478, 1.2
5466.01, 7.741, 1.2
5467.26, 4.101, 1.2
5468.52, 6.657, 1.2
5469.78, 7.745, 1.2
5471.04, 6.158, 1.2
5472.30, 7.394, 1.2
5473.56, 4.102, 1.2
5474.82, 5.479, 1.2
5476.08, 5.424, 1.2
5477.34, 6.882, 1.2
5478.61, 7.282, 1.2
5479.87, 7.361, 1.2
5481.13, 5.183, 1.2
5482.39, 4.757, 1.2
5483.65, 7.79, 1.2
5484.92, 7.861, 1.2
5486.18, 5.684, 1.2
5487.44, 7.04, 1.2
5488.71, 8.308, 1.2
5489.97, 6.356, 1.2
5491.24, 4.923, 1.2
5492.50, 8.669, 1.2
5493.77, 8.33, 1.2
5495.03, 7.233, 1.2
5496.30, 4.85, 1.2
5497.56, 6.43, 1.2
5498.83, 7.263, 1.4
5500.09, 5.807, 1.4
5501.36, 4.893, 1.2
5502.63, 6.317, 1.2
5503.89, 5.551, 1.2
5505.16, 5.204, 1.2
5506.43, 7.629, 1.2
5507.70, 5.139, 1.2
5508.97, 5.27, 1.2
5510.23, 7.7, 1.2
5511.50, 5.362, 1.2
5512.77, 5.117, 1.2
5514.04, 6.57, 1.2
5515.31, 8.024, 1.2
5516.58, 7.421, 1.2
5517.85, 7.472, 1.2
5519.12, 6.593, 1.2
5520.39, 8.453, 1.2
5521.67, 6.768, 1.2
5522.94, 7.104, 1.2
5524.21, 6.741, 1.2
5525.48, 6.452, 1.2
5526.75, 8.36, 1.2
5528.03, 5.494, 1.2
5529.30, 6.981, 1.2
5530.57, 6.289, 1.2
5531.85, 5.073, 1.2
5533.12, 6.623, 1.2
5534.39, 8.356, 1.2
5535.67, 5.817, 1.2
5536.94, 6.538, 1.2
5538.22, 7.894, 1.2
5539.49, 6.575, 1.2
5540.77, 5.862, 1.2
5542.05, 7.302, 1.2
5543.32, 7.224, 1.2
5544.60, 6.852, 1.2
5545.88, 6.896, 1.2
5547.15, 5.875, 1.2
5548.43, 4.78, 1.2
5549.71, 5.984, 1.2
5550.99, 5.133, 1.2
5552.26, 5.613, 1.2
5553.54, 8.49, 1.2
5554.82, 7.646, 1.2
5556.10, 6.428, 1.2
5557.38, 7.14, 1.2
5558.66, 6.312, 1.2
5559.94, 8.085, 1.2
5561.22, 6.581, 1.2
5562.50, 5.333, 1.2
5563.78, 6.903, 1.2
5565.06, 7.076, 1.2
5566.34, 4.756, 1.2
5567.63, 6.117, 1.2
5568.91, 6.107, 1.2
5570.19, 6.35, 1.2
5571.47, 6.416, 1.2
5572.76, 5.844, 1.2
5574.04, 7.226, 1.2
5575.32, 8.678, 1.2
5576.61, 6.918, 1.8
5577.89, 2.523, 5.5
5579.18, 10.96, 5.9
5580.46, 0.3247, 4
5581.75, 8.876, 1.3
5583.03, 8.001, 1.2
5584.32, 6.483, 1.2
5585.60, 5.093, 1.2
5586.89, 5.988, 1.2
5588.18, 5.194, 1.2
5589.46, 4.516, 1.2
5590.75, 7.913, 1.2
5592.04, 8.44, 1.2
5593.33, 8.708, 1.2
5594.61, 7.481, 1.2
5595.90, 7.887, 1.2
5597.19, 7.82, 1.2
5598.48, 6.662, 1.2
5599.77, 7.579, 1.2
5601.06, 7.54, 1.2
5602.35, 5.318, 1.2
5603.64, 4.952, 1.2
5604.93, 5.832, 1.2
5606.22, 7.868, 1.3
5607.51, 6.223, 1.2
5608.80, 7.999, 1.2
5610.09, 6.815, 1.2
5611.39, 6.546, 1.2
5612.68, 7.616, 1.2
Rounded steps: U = 6.03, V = 7.5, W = 7.0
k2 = 1.7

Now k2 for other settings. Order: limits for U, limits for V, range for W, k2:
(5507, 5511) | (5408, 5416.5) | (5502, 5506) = 0.1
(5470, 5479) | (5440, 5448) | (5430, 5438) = 0.3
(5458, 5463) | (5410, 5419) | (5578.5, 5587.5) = 0.7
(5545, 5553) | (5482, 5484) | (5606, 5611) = 0.6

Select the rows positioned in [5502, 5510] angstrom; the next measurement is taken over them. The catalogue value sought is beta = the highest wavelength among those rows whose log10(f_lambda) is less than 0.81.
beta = 5508.97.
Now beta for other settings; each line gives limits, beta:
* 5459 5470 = 5467.26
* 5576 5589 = 5588.18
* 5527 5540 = 5535.67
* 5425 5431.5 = 5428.38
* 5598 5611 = 5607.51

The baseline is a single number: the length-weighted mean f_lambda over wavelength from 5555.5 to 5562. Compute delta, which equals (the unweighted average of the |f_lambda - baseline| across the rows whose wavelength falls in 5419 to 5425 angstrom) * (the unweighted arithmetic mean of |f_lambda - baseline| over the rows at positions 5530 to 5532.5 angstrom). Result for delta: 0.9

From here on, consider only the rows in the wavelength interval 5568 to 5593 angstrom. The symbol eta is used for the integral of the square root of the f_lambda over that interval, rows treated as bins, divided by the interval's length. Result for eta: 2.47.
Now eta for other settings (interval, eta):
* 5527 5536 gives 2.54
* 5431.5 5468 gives 2.55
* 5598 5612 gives 2.57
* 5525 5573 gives 2.55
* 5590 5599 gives 2.79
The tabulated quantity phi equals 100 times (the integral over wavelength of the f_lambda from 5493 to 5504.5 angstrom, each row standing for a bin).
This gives 7277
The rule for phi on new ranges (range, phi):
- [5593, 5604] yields 7828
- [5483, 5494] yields 7885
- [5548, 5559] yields 7067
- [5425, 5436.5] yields 7888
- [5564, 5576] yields 7825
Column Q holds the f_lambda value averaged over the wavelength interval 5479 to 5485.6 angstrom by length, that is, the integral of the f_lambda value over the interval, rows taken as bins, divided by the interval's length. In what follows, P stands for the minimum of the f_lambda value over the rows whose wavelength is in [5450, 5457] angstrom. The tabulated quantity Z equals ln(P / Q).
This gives 0.03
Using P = 6.837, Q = 6.61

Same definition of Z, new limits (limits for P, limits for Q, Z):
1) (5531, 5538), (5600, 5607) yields -0.23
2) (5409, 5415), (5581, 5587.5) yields -0.26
